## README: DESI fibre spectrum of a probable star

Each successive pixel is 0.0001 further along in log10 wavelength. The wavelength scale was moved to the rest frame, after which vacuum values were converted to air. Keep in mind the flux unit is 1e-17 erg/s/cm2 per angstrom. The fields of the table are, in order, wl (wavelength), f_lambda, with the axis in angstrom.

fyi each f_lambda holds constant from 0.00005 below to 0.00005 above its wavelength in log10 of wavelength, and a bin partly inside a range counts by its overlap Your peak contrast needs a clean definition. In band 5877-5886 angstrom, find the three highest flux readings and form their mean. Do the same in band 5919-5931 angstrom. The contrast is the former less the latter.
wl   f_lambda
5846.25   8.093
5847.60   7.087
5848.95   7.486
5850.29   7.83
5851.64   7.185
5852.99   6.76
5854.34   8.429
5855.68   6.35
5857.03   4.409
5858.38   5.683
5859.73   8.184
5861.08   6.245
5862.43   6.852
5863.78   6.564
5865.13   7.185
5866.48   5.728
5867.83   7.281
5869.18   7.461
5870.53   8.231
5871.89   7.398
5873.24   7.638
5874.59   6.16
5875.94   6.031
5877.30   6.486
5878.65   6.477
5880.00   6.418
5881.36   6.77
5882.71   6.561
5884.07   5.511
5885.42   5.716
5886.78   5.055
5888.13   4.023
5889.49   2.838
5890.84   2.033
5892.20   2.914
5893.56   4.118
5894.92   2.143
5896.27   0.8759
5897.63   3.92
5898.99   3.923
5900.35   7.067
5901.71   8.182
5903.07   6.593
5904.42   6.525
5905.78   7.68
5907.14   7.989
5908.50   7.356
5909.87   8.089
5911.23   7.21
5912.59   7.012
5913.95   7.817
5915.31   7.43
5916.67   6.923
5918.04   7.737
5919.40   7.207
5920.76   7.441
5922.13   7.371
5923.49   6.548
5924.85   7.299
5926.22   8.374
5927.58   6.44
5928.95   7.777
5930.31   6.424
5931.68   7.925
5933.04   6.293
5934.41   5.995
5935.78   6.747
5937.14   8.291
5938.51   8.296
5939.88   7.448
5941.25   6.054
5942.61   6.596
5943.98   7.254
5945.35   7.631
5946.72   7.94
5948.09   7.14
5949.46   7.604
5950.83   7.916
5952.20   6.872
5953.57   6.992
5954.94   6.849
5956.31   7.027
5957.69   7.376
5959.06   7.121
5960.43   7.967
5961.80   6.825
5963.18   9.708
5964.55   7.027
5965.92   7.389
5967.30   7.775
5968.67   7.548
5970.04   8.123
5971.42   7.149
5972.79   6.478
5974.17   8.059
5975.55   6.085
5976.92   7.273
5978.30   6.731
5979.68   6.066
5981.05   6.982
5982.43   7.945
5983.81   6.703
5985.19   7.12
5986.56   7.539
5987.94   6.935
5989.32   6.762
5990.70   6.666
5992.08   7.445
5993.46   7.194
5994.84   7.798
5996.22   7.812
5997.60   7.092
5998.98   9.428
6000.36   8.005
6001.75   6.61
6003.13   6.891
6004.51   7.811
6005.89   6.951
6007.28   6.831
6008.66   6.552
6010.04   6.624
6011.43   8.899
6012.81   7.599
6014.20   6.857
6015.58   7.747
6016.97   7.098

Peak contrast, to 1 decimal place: -1.3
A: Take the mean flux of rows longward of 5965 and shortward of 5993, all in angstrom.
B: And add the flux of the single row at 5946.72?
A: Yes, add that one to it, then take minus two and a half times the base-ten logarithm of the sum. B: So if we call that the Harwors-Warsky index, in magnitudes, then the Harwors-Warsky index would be -2.95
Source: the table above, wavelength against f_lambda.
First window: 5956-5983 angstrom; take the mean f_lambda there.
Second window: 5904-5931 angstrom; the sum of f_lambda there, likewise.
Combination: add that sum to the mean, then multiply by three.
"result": 462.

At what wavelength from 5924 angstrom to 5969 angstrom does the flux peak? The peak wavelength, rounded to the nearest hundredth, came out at 5963.18 angstrom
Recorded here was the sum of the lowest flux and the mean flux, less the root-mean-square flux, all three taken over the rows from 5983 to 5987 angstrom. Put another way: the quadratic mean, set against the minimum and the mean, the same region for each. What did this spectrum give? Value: 6.7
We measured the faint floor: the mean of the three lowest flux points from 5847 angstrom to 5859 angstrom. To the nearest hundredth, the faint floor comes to 5.48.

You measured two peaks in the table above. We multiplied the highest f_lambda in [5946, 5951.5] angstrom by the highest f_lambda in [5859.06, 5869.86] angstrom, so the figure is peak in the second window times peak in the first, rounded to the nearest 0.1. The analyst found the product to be 65.0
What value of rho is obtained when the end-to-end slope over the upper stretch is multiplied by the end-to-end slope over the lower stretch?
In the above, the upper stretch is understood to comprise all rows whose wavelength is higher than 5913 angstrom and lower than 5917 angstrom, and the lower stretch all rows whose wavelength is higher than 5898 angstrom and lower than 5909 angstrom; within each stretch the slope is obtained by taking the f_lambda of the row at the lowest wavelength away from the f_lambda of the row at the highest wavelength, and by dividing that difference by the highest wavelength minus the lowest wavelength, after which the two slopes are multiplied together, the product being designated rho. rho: -0.12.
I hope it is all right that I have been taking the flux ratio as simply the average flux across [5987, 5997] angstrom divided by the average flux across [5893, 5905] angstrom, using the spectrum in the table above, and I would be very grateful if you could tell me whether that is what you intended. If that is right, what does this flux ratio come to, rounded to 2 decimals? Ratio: 1.50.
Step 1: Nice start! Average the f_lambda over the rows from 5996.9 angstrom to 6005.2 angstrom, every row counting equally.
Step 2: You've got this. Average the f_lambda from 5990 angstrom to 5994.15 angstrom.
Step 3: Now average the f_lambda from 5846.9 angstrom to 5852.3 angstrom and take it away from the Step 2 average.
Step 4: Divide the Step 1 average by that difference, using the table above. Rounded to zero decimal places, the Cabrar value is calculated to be -26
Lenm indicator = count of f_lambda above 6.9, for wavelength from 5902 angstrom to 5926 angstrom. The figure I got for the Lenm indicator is 14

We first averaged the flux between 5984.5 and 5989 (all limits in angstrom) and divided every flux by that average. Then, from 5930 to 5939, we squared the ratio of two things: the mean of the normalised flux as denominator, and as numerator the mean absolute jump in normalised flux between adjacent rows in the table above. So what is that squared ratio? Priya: 0.018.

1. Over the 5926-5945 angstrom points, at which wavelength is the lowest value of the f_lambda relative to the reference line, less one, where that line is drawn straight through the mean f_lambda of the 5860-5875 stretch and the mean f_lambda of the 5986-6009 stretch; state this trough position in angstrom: 5934.41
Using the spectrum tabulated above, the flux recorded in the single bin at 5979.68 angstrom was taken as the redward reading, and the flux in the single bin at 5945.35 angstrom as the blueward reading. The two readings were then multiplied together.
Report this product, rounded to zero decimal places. 46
